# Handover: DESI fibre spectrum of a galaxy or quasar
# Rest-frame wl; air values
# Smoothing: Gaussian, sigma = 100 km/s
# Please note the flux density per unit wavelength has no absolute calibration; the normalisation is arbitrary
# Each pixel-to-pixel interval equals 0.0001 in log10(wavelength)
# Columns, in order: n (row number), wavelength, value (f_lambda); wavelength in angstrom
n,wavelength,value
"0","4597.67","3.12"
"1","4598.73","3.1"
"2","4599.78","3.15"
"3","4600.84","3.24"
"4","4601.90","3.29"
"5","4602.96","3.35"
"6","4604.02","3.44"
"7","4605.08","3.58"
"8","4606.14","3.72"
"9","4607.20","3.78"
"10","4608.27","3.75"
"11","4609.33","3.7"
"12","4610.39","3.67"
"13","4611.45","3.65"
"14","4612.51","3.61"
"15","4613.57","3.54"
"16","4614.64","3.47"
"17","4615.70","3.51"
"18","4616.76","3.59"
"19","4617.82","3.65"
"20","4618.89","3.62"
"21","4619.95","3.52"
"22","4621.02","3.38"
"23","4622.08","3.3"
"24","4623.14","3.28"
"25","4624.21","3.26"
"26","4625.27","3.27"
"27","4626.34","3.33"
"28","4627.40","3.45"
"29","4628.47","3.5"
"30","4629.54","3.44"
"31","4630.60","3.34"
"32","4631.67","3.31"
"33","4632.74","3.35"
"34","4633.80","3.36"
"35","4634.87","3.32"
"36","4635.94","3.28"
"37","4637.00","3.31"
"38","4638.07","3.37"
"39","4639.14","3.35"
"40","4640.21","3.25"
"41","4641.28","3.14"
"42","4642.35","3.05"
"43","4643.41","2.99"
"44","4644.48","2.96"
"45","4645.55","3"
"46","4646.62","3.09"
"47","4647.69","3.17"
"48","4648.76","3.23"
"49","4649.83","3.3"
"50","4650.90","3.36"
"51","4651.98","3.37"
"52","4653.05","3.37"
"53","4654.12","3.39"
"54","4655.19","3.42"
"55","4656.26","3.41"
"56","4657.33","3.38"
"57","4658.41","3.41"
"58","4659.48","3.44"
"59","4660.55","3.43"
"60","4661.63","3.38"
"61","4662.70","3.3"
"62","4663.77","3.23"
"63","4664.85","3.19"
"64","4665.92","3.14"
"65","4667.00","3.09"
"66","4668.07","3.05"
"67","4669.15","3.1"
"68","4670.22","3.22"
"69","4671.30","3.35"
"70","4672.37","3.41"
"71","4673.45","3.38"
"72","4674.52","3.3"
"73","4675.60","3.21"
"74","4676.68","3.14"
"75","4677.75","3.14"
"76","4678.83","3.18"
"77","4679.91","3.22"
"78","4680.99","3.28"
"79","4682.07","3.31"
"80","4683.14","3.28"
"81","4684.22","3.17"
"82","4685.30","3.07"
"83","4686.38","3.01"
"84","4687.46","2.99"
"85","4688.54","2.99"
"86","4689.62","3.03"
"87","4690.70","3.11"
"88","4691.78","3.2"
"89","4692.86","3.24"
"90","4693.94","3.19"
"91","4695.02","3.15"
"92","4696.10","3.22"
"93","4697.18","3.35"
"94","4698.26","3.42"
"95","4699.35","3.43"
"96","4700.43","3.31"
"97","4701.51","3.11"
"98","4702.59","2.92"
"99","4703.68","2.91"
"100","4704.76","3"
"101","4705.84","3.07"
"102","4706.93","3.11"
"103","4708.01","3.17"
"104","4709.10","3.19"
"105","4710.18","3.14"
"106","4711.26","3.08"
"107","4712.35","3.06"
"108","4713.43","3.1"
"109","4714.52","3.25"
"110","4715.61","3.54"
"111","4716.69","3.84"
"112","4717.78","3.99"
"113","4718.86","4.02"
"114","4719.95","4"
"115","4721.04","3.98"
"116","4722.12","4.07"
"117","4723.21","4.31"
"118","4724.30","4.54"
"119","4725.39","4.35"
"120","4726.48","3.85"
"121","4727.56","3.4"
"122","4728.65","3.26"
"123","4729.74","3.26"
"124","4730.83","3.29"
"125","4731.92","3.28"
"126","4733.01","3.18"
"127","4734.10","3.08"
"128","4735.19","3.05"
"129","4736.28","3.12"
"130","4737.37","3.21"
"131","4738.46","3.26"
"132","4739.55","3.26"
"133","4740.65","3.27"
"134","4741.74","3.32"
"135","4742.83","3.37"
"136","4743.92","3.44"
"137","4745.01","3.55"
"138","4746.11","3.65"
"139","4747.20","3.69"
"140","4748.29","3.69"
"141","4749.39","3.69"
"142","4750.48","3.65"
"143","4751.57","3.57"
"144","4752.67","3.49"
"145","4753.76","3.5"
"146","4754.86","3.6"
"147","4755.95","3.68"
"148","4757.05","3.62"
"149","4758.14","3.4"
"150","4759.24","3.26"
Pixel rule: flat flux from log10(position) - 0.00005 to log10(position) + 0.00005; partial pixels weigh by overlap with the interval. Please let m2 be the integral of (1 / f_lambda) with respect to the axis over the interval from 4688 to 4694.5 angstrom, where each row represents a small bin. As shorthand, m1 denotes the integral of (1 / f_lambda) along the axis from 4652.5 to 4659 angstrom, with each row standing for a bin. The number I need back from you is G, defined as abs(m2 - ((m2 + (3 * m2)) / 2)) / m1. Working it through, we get 1.09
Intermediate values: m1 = 1.91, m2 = 2.081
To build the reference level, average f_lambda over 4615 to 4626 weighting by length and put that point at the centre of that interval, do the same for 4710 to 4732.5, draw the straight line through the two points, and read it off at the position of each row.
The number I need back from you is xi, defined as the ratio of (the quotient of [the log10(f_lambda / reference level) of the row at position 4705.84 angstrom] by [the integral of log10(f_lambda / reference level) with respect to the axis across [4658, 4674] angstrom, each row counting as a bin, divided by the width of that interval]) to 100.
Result 0.021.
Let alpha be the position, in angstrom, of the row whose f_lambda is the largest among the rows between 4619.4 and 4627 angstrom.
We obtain 4619.95 angstrom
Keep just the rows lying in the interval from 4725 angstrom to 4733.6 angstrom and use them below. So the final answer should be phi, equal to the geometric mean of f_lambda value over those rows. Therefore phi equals 3.46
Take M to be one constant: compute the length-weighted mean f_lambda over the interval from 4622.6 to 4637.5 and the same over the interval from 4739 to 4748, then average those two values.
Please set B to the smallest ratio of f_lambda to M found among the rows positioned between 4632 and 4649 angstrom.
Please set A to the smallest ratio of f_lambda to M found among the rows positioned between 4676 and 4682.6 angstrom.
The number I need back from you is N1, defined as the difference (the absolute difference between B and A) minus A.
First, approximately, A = 0.924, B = 0.871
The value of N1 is -0.871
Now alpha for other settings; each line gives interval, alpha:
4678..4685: 4682.07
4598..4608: 4607.20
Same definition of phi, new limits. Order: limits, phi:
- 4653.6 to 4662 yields 3.41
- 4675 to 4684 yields 3.22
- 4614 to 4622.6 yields 3.50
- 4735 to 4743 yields 3.23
